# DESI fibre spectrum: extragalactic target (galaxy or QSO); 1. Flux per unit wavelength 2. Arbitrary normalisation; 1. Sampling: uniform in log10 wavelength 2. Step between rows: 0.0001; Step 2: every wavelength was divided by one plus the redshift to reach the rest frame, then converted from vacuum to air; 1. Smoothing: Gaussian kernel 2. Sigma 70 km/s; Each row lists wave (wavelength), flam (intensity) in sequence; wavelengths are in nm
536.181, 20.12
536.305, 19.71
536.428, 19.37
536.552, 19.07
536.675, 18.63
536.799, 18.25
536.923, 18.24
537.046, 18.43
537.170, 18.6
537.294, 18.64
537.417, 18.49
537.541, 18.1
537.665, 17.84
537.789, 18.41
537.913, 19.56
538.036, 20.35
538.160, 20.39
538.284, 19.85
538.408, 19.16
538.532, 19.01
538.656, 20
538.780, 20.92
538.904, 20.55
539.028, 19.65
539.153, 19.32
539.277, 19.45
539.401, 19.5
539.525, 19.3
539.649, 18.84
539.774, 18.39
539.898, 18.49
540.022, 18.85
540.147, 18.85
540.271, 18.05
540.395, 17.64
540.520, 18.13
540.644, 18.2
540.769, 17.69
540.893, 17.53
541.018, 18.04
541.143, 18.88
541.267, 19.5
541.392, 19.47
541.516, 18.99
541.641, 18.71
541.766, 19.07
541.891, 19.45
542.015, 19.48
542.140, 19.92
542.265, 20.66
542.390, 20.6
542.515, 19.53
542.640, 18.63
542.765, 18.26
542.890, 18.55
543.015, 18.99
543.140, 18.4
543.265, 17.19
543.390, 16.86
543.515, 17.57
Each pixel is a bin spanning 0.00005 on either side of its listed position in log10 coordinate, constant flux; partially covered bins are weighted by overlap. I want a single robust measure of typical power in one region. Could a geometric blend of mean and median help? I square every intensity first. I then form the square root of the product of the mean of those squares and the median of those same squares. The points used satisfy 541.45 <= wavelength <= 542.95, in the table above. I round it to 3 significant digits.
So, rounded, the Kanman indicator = 372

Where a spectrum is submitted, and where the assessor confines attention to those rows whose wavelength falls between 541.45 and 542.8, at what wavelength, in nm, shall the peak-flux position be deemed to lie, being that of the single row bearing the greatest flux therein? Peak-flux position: 542.265 nm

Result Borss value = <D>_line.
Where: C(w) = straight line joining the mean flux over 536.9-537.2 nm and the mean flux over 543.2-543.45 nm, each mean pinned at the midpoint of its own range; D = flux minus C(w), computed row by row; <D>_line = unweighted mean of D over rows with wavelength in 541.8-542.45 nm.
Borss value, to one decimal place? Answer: 2.7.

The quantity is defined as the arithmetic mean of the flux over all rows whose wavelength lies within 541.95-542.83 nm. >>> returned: 19.6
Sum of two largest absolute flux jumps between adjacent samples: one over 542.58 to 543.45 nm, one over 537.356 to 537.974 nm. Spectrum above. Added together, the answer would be 2.4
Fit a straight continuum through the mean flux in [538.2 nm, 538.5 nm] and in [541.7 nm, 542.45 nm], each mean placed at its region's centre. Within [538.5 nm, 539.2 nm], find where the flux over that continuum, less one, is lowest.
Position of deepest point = 538.532 nm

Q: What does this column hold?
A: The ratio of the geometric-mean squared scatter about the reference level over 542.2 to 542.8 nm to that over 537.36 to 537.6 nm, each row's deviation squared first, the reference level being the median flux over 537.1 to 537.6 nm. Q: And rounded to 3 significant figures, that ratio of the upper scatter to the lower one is 16.5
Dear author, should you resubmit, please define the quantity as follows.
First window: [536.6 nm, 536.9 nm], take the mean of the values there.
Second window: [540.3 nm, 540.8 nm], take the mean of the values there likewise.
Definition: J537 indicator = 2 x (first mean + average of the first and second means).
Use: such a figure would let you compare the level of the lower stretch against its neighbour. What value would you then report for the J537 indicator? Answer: 73.2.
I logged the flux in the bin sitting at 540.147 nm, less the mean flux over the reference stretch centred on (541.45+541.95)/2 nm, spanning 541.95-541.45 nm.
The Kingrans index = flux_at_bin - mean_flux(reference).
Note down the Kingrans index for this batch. -0.20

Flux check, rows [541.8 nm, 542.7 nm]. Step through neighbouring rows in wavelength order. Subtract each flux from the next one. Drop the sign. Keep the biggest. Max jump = 1.1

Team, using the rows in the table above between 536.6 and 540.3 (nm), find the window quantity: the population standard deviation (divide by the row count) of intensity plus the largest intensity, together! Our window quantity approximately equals 21.7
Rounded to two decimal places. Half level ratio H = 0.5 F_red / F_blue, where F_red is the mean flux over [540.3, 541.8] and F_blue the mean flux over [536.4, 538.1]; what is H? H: 0.49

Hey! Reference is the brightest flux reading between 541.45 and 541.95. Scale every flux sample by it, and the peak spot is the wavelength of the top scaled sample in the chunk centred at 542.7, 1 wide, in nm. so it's 542.265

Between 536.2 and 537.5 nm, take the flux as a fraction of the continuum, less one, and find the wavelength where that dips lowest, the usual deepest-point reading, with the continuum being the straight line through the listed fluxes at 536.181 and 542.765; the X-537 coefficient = 536.799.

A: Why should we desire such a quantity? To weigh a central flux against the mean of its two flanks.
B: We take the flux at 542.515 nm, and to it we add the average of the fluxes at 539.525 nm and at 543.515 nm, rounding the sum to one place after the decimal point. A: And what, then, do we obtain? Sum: 38.0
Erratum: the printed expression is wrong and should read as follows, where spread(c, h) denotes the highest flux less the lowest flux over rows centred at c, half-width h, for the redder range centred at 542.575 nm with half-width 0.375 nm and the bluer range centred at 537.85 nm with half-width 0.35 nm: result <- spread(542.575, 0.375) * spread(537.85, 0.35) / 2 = 3.1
